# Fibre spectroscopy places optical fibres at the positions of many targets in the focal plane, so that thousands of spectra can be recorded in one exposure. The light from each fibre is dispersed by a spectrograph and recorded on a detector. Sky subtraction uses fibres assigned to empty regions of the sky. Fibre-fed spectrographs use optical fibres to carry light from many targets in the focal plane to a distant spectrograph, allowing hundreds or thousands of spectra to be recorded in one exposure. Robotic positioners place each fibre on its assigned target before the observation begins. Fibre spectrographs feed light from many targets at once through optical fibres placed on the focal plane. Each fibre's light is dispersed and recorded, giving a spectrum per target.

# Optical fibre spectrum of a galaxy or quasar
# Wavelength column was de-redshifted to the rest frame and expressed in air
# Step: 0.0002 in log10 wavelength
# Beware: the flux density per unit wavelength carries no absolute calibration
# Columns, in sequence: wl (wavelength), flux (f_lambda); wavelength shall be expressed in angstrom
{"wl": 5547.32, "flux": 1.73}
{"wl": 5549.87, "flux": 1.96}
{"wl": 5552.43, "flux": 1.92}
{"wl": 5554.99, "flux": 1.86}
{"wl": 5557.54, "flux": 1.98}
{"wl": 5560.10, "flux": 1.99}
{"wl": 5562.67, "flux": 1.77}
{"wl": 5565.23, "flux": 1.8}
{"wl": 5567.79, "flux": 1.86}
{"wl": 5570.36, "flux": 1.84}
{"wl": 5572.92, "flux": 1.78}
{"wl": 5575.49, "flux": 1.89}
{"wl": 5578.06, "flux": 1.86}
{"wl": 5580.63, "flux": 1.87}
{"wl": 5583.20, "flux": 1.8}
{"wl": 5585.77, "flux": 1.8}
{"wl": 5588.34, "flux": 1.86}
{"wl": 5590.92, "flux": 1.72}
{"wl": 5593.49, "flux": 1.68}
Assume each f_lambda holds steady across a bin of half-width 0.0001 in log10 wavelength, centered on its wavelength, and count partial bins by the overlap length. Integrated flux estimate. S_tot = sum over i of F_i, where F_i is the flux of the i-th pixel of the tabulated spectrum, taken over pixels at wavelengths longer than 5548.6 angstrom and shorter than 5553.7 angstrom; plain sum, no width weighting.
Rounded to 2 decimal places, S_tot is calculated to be 3.88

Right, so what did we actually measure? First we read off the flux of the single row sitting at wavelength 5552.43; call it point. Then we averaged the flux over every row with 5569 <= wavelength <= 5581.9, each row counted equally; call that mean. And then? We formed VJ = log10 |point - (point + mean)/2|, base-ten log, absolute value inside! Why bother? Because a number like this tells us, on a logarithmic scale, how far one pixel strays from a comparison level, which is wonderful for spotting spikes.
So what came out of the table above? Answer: -1.44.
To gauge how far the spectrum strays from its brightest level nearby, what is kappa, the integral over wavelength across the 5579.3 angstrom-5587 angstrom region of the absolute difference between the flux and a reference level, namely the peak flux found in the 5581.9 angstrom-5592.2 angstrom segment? 0.33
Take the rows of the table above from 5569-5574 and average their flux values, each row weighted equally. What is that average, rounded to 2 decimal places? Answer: 1.81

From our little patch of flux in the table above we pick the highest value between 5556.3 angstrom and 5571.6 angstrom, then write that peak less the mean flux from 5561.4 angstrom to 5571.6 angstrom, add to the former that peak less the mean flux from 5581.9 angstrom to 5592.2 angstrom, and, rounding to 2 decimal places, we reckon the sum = 0.37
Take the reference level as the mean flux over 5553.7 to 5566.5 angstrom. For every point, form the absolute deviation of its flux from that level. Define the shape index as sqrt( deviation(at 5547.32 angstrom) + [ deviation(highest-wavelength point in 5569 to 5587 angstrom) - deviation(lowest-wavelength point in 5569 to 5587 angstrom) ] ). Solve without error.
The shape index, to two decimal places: 0.44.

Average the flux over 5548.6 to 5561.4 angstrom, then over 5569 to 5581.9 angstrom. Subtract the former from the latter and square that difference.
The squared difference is 0.0088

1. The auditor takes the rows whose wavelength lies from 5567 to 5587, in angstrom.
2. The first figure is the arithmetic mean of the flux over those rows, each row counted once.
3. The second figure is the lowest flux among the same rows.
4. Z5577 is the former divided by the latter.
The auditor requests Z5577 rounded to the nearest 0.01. 1.03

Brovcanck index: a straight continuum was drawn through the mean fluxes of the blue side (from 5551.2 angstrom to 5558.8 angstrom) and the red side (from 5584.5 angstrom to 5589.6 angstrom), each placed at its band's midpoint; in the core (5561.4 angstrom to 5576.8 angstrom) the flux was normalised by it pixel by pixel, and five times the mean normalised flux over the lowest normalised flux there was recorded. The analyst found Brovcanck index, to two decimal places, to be 5.20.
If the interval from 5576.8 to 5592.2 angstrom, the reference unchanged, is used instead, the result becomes 5.23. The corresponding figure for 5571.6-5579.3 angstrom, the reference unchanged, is 5.20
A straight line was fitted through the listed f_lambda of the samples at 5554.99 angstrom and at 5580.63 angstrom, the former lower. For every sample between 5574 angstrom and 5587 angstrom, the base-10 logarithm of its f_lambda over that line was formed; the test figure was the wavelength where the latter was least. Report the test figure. 5585.77 angstrom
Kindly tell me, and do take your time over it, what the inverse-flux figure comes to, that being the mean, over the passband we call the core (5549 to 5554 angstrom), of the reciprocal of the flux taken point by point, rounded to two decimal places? 0.52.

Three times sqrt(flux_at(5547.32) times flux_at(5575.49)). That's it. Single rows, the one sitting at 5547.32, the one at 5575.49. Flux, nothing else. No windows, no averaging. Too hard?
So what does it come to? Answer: 5.42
